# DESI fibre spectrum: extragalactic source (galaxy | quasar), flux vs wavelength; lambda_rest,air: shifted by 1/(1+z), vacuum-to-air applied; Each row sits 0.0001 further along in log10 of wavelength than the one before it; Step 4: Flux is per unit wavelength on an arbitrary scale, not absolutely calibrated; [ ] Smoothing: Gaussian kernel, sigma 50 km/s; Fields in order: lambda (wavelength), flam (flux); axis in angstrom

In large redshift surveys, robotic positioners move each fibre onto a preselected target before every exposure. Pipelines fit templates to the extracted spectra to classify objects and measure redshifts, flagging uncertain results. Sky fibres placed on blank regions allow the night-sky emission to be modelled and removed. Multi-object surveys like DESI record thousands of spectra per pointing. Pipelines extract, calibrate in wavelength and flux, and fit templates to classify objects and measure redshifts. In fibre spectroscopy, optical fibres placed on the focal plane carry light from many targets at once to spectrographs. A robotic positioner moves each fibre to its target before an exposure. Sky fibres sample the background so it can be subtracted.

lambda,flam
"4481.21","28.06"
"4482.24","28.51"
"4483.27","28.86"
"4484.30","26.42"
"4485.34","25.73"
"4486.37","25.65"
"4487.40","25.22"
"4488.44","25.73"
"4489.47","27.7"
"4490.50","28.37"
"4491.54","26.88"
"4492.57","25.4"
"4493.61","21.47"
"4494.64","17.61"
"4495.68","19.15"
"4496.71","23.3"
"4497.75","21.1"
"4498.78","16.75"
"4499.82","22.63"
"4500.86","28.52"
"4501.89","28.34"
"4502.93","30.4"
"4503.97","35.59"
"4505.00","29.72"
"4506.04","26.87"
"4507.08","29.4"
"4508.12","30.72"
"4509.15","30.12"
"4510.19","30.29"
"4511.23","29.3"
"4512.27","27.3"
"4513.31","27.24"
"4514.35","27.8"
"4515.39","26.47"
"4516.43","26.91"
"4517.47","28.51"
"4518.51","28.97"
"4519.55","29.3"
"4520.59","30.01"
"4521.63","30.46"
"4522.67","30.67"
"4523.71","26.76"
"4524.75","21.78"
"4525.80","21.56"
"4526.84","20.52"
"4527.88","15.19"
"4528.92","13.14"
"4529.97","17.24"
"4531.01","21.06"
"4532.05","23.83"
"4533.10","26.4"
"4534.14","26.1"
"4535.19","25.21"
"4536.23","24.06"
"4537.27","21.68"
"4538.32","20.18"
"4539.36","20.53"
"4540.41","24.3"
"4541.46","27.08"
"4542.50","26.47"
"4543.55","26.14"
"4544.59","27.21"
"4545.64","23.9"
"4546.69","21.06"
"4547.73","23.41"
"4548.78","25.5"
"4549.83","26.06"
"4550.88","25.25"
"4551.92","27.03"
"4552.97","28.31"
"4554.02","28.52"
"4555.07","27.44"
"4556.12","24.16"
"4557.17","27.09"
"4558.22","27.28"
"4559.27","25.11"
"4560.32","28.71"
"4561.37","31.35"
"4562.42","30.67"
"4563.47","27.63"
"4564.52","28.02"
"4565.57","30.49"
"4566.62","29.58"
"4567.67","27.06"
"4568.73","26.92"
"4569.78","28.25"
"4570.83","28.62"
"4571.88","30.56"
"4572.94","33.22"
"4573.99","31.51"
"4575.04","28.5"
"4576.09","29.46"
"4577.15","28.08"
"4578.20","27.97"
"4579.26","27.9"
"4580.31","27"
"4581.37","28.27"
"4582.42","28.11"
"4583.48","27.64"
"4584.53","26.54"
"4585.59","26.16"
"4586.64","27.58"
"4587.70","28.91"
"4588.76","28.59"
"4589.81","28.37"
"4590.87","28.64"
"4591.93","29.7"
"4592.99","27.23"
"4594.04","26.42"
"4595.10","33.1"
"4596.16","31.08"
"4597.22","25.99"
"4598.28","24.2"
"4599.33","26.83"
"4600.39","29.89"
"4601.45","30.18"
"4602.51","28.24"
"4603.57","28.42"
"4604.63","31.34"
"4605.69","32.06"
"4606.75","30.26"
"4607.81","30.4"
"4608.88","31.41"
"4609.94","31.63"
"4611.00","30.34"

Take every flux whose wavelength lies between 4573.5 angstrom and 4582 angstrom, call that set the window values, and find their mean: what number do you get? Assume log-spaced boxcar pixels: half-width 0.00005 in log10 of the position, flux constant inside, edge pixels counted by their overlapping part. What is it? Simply 28.6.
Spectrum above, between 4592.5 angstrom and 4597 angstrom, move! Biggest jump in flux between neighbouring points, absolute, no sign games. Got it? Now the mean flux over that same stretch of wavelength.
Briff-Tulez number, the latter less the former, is 23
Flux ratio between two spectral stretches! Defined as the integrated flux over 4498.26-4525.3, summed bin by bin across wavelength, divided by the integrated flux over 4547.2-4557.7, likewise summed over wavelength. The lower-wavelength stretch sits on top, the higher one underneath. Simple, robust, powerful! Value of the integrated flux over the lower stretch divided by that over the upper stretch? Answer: 2.8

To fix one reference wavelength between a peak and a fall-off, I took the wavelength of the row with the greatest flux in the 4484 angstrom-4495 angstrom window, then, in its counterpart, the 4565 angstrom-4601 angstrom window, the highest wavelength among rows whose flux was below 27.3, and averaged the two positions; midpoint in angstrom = 4544.9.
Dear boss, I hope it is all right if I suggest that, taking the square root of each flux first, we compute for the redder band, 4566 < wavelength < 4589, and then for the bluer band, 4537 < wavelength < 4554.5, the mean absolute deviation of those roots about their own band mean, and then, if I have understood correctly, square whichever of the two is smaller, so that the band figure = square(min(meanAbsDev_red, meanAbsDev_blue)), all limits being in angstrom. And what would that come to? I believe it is 0.011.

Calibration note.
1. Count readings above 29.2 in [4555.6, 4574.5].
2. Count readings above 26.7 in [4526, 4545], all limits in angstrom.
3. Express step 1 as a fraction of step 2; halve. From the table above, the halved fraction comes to 1.75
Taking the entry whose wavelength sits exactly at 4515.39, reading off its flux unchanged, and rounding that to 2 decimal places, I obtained 26.47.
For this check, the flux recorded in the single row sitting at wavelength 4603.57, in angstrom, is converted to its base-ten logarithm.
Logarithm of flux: 1.45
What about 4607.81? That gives 1.48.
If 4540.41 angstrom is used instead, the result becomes 1.39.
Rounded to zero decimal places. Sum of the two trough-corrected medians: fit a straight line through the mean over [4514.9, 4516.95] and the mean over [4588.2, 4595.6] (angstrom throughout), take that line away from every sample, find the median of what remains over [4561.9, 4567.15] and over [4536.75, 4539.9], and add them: -5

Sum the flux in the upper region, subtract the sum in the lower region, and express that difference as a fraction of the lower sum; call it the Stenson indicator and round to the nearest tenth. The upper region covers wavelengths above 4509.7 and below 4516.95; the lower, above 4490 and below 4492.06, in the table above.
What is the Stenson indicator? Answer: 2.5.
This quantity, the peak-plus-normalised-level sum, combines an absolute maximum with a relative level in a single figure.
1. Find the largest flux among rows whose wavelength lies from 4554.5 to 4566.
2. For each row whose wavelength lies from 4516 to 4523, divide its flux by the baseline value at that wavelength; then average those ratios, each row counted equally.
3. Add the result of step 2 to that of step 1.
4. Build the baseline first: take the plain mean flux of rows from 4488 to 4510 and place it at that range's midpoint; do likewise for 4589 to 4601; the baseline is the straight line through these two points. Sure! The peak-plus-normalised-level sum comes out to 32.5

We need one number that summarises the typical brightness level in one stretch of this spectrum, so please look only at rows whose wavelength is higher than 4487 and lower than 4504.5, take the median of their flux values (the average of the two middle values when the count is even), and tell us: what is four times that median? 102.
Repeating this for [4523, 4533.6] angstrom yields 85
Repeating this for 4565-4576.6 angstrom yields 118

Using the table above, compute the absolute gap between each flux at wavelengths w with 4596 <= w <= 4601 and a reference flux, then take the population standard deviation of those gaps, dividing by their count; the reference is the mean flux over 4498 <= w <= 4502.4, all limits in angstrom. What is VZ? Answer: 2.5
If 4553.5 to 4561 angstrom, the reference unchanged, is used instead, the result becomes 1.6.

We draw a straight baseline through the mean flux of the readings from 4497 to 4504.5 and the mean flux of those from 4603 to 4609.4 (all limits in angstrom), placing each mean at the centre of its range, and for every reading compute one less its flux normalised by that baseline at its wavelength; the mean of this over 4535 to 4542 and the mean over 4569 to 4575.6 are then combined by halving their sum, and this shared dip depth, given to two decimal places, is 0.07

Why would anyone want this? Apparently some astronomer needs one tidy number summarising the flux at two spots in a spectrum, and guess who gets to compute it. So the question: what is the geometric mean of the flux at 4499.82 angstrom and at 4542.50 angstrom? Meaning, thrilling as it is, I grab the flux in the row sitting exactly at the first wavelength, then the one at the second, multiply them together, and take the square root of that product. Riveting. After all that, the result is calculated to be 24.5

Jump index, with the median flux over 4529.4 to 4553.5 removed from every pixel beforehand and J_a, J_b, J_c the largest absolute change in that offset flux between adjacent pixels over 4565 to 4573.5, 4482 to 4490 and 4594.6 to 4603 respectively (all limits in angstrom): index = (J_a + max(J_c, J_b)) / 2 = 3.9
